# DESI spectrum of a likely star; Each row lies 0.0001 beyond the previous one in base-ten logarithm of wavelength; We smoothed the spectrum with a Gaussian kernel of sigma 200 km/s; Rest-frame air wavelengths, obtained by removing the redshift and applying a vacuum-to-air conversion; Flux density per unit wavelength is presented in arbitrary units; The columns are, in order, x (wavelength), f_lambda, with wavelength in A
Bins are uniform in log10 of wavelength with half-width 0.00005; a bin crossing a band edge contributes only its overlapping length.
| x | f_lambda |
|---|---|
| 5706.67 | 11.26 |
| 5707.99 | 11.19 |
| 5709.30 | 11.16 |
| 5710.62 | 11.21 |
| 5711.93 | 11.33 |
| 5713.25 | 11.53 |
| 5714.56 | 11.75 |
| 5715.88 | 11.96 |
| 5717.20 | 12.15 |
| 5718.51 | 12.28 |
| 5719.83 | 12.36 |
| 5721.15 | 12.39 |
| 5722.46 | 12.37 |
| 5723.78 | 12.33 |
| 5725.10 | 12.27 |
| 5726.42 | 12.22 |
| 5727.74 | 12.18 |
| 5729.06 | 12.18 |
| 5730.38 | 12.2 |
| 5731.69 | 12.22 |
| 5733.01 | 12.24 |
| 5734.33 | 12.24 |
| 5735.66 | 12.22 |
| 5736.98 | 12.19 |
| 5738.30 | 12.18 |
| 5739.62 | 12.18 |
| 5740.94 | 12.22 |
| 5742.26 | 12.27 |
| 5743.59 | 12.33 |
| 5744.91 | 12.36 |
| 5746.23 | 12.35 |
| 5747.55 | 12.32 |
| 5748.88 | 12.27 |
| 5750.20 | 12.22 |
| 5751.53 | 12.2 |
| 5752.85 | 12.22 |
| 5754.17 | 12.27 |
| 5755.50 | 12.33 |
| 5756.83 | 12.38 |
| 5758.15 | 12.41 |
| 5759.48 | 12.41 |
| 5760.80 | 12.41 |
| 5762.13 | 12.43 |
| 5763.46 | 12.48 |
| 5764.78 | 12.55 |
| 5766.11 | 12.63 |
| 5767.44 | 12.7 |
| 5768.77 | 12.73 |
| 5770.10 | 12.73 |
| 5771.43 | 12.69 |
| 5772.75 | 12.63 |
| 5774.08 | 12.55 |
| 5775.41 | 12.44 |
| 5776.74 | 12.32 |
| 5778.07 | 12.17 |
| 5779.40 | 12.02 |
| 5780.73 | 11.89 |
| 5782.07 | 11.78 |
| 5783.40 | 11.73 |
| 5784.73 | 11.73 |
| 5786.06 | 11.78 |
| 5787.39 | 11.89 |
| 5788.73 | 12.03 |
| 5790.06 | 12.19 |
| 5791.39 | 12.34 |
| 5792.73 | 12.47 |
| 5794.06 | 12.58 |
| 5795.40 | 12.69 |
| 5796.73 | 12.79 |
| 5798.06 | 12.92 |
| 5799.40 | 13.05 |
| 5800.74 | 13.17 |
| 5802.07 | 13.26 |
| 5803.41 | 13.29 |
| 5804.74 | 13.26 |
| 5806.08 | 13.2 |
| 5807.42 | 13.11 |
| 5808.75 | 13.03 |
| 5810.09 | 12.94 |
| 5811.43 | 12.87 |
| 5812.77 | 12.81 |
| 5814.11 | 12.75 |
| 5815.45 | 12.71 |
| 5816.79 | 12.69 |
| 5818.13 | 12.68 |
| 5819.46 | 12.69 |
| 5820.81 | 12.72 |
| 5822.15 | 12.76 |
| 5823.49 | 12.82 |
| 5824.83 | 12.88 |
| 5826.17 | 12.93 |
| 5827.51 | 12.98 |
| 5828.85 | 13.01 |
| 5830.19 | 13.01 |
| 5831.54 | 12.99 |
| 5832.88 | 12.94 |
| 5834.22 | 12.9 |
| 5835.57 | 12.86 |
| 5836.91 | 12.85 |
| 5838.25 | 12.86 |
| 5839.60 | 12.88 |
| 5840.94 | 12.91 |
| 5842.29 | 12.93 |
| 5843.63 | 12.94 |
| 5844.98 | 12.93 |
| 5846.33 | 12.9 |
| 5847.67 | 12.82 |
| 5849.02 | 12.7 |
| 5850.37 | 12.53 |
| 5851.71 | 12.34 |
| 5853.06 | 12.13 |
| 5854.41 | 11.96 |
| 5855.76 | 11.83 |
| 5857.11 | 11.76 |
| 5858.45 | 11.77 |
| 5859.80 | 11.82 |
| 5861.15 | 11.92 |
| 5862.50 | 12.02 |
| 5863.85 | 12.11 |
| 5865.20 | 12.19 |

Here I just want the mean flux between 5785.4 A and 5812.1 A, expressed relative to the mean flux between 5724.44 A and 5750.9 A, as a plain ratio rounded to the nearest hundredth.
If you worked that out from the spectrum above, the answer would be 1.04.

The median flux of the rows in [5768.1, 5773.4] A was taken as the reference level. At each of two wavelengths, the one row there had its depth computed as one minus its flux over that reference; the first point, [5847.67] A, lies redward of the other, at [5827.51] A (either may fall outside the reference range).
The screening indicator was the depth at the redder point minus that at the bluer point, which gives 0.01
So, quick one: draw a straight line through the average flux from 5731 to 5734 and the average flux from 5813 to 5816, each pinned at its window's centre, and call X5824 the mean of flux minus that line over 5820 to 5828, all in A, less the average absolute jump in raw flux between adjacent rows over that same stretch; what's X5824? 0.01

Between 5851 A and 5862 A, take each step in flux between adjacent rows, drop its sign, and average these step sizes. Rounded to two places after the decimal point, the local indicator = 0.11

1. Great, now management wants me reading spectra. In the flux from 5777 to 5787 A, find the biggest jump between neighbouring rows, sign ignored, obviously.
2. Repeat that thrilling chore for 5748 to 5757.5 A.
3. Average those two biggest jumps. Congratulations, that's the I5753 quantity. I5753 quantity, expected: 0.105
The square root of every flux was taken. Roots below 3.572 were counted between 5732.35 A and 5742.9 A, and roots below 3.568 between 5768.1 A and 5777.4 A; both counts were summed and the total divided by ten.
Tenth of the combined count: 1.5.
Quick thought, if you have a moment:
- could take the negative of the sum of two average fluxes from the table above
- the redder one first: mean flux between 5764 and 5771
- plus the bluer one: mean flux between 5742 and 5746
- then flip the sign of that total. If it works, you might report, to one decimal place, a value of -25.0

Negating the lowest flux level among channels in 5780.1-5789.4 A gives -11.7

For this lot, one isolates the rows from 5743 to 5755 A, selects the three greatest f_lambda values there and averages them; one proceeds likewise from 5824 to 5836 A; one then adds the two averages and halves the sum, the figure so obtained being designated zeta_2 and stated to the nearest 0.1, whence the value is 12.7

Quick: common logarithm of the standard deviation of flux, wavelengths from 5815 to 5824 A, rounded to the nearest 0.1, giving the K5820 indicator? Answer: -1.3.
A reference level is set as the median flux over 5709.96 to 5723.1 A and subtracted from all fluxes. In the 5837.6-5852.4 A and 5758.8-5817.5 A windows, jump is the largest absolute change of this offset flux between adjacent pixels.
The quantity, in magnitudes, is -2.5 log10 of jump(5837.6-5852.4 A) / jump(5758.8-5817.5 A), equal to -0.2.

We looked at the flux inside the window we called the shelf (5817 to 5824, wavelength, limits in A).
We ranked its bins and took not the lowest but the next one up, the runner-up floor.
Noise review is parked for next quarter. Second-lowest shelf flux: 12.69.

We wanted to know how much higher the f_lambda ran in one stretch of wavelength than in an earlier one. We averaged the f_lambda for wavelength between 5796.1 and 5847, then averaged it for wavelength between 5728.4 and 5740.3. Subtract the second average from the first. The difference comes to 0.72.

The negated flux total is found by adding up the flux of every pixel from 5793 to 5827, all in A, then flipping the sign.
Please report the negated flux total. -323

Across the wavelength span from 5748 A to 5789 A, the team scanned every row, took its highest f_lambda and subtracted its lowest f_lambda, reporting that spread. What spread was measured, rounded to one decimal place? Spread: 1.0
